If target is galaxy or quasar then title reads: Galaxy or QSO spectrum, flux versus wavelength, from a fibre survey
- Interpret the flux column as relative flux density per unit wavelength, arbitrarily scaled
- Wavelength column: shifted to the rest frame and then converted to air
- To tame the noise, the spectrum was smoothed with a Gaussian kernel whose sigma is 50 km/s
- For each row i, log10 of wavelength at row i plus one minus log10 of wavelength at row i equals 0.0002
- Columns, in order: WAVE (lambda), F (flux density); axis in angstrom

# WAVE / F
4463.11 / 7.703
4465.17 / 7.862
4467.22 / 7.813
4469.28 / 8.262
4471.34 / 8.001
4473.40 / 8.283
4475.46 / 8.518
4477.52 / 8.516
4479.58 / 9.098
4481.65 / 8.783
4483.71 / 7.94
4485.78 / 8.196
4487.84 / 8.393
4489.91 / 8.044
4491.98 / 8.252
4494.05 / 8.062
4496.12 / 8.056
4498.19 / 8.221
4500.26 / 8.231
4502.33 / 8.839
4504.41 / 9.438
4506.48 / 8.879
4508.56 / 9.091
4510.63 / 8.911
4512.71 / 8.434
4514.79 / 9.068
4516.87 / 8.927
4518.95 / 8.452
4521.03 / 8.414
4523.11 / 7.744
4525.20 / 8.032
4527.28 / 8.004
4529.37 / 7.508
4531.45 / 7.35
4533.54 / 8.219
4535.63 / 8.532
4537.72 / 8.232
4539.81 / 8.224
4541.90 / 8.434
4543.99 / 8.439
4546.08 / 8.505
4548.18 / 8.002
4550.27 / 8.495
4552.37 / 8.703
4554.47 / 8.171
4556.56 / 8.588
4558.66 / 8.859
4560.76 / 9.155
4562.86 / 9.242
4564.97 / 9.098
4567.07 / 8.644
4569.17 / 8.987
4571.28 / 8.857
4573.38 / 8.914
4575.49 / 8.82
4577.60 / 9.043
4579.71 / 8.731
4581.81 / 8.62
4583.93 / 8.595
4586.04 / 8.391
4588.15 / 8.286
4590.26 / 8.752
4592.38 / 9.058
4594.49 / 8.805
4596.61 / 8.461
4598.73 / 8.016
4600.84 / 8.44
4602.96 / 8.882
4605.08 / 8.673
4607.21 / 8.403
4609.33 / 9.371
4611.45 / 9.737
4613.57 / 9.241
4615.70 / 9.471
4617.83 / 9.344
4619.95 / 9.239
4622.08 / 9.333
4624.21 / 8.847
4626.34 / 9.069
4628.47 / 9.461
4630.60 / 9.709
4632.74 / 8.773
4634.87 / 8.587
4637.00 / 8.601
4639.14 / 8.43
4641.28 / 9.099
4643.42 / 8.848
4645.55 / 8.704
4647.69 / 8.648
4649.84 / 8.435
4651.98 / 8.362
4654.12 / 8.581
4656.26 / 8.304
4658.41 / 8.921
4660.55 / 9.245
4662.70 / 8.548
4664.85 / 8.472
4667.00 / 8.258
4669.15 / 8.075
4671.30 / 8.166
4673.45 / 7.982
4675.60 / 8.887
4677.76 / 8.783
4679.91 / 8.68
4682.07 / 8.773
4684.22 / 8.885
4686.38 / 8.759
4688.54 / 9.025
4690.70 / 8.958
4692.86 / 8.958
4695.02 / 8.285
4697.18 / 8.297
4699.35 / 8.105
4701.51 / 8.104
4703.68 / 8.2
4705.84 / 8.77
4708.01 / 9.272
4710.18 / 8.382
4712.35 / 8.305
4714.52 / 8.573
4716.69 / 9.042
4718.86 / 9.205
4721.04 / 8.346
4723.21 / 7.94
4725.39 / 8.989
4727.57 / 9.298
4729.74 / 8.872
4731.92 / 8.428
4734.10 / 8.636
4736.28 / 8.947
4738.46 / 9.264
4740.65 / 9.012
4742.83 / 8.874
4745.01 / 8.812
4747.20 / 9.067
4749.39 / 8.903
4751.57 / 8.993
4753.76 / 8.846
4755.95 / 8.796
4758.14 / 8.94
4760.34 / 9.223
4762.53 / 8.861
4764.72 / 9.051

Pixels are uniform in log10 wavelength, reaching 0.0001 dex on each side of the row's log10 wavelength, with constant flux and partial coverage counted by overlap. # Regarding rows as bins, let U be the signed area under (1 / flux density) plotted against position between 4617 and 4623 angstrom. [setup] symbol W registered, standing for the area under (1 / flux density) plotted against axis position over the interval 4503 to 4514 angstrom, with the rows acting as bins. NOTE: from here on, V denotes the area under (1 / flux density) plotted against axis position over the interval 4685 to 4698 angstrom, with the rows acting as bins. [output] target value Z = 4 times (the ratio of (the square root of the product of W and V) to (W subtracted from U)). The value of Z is -9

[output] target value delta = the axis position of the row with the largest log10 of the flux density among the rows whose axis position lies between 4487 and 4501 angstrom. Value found 4487.84 angstrom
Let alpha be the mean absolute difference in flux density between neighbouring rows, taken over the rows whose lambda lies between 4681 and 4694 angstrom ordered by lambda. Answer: 0.11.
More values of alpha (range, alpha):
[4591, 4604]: 0.38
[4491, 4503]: 0.20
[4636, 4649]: 0.26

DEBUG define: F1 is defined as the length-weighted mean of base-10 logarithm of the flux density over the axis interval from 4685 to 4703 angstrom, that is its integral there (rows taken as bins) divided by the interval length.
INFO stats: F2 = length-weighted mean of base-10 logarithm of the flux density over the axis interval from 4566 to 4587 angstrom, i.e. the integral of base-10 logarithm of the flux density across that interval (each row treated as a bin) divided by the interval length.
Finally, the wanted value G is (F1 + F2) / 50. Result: 0.0375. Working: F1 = 0.932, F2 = 0.943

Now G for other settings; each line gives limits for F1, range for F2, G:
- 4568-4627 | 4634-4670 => 0.0376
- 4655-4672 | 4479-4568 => 0.0371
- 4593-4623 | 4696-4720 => 0.0377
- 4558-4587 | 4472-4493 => 0.0374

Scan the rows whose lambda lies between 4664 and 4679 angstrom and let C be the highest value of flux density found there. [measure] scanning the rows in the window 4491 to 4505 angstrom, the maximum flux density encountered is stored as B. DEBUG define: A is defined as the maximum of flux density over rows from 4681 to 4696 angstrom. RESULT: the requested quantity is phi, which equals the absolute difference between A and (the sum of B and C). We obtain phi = 9.3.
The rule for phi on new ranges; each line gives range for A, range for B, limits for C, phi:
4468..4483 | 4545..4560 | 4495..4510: 9.2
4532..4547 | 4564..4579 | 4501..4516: 10.0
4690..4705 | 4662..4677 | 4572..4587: 9.0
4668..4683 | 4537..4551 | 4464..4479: 8.1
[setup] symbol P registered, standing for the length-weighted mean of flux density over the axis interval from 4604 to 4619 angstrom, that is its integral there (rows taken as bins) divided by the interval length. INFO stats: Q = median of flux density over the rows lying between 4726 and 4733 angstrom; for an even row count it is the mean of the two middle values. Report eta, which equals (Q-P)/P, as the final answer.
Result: -0.033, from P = 9.18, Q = 8.9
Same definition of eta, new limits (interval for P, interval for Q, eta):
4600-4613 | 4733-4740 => 0.001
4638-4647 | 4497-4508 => 0.009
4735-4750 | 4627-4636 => 0.015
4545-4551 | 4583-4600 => 0.024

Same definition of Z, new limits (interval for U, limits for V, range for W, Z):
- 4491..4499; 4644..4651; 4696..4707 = -12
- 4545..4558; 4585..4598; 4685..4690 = 4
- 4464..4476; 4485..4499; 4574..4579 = 4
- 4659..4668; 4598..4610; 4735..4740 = 7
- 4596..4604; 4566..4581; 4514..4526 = -13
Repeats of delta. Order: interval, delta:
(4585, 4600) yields 4592.38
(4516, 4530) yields 4516.87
